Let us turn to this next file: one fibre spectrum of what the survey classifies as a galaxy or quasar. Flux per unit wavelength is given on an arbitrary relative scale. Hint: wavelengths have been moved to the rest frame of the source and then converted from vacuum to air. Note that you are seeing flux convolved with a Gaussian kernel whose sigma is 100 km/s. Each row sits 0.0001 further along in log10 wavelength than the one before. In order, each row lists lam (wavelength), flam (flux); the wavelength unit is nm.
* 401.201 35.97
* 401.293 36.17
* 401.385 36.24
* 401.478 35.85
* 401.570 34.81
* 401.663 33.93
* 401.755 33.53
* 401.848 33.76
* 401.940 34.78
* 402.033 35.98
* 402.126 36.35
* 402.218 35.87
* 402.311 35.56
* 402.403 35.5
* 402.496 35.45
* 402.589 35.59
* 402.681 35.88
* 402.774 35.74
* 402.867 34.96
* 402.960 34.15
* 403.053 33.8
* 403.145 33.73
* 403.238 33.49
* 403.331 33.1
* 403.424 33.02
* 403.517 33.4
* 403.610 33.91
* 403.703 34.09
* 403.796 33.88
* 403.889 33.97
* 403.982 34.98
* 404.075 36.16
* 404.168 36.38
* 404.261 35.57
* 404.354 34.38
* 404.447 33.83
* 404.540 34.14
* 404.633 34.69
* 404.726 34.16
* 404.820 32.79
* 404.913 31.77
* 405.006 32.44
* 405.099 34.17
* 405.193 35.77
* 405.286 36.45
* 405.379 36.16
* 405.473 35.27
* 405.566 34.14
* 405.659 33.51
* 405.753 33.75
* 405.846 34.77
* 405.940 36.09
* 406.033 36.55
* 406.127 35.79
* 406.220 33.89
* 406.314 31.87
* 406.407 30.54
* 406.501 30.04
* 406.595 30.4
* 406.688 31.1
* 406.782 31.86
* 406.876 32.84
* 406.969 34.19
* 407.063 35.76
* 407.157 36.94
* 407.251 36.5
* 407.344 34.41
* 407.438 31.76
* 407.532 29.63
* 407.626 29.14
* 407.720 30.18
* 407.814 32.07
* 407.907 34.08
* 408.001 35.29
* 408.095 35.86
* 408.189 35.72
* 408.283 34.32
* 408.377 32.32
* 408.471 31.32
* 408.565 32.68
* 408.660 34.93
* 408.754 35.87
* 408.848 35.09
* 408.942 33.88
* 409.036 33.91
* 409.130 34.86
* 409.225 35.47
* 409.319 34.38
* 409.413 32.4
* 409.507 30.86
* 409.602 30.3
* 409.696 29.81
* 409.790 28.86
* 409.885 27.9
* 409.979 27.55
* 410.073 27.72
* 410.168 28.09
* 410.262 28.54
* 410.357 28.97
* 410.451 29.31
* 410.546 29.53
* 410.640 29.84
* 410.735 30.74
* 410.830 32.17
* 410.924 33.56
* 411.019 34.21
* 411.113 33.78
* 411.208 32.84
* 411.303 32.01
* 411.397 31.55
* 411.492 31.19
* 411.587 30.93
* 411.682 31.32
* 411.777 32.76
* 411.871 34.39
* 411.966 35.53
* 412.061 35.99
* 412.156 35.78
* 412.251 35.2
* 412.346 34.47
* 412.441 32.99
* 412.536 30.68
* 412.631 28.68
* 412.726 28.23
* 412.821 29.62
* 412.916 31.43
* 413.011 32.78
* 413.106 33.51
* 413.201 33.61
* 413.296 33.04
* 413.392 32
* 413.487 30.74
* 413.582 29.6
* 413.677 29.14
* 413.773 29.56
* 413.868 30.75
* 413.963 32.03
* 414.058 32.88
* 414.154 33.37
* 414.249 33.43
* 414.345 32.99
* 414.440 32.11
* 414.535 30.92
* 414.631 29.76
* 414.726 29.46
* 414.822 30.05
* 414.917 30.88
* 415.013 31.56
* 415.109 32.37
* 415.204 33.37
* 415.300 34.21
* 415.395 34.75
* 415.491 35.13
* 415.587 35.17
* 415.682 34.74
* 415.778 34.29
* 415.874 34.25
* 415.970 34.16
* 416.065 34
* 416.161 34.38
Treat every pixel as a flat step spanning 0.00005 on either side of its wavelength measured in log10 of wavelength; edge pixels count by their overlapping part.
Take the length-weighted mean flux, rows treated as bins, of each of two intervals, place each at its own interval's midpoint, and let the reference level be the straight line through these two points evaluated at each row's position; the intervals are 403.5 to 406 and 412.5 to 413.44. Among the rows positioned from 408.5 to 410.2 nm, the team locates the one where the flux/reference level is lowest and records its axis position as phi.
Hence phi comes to 409.979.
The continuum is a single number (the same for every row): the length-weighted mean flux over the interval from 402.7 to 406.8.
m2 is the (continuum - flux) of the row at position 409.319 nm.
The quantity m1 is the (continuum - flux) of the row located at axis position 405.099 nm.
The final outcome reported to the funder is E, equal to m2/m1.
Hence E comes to 2.2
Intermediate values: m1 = 0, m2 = -0.4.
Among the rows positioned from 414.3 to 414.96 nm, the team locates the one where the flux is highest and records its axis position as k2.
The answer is 414.345 nm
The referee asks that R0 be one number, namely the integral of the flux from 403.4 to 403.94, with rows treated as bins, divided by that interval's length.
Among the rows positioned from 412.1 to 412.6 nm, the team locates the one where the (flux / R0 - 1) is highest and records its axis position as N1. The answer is 412.156 nm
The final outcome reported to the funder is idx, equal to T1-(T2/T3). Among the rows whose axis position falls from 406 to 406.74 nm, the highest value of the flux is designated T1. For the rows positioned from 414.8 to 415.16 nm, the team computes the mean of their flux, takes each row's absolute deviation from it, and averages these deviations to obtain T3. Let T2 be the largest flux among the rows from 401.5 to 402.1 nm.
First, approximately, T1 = 36.55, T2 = 35.98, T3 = 0.75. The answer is -11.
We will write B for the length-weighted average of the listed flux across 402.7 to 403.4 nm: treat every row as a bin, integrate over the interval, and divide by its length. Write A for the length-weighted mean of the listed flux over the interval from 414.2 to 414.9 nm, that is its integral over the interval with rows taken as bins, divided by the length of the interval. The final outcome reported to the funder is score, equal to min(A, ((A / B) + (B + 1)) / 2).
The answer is 18.0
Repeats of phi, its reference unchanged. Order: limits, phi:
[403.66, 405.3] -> 404.913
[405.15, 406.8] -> 406.501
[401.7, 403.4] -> 401.755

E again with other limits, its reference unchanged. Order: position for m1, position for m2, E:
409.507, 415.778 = -0.1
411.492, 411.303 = 0.7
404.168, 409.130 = 0.4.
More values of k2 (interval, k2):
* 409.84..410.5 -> 410.451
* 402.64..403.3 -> 402.681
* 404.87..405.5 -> 405.286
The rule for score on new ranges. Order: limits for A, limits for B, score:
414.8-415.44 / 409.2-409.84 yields 16.8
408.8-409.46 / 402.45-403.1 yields 18.5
